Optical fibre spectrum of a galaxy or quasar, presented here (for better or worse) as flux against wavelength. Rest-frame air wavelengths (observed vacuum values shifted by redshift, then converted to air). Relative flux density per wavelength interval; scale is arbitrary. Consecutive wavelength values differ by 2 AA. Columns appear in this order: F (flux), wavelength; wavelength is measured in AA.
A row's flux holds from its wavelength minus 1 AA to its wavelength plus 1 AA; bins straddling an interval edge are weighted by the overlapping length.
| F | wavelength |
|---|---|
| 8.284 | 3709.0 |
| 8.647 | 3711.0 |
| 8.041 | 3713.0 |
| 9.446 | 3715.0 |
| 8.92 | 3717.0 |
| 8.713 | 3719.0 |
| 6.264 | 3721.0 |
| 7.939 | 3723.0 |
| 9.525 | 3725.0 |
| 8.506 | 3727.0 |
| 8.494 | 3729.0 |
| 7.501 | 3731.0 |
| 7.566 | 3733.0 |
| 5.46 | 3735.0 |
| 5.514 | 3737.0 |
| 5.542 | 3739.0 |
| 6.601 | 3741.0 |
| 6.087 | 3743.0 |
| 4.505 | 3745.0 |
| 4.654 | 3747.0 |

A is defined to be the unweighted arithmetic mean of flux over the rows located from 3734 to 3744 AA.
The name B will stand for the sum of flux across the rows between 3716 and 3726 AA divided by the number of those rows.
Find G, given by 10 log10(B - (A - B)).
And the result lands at 10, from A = 5.8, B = 8.3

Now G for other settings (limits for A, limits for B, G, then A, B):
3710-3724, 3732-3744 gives 6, 8.3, 6.1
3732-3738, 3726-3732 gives 10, 6.2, 8.2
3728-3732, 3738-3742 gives 6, 8.0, 6.1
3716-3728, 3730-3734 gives 8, 8.3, 7.5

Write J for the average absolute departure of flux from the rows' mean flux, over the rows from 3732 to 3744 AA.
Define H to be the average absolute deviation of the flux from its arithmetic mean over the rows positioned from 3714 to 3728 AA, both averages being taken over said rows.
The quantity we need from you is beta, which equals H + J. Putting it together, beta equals 1.4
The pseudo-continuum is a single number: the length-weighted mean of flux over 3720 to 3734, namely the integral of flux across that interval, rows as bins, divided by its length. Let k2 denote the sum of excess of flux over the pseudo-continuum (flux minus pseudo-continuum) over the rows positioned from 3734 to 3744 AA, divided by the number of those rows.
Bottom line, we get -2.1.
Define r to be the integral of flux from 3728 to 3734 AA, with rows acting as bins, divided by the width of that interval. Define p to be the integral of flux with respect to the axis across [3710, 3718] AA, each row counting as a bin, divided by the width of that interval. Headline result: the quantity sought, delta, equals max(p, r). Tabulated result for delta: 8.76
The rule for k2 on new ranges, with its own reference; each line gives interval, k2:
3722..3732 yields 0.4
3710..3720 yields 0.8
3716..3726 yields 0.3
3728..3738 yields -1.1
